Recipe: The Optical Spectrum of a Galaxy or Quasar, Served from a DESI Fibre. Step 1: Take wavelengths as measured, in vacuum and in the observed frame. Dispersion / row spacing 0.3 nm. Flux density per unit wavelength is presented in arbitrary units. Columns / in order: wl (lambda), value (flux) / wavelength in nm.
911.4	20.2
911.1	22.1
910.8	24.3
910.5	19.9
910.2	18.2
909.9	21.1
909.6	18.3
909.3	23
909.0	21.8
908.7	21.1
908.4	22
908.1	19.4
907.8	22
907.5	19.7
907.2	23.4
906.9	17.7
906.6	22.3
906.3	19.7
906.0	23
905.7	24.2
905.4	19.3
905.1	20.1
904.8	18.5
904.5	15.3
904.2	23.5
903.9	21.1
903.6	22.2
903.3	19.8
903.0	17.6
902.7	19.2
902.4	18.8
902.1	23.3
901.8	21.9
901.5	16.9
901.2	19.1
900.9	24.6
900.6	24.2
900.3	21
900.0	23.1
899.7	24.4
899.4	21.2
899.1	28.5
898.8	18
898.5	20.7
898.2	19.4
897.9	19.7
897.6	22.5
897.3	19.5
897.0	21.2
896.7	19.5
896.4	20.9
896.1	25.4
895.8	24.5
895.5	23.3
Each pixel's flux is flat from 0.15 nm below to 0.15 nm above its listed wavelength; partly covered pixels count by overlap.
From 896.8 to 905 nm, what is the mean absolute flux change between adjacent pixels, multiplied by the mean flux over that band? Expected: 64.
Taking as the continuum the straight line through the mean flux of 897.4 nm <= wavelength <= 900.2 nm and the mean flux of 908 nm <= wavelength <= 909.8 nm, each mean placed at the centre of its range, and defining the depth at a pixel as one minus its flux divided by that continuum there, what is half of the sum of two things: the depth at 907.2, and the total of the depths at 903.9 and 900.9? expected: -0.11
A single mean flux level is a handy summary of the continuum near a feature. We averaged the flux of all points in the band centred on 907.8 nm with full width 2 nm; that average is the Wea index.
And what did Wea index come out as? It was 20.8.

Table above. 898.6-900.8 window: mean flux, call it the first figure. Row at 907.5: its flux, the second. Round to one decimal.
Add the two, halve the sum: 21.3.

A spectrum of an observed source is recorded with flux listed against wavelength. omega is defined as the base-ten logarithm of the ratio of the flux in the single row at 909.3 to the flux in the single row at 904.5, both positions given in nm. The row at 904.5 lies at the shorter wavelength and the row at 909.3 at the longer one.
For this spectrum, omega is 0.18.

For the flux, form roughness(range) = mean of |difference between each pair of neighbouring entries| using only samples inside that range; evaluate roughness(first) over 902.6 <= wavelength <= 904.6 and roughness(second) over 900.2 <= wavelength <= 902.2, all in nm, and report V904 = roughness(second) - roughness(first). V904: 0.0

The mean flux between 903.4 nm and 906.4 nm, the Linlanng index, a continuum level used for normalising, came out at 20.7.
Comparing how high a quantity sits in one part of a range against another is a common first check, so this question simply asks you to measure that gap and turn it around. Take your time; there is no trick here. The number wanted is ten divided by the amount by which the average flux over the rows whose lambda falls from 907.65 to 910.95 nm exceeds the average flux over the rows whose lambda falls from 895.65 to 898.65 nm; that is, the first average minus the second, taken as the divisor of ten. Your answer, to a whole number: -31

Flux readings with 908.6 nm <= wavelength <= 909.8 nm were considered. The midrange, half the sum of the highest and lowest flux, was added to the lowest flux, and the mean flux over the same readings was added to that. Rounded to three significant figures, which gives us 60.0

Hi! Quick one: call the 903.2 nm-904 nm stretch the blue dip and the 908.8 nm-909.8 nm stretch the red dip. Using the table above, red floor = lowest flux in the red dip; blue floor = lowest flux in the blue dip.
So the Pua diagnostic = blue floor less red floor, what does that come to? 1.5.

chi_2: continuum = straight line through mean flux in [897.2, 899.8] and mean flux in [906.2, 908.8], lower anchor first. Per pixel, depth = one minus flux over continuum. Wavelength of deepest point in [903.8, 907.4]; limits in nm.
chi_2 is 904.5 nm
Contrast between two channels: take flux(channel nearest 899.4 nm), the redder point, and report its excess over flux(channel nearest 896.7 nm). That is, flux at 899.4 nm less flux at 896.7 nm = 2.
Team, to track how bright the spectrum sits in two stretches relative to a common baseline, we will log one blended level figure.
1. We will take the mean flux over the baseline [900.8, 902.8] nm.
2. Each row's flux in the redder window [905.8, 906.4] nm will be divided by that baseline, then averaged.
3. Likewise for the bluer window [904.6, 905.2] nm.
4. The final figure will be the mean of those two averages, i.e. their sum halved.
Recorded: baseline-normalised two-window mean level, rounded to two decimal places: 0.99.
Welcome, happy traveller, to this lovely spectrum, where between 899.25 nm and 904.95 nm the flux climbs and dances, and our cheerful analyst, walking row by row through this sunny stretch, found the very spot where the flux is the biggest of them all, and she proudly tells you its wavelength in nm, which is 900.9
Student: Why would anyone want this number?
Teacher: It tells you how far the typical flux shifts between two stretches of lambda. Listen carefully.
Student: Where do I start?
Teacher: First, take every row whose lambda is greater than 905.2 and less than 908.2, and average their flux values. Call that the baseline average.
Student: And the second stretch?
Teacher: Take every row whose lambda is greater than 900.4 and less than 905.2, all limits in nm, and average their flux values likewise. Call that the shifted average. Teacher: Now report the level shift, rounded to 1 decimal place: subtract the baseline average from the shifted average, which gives -0.7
